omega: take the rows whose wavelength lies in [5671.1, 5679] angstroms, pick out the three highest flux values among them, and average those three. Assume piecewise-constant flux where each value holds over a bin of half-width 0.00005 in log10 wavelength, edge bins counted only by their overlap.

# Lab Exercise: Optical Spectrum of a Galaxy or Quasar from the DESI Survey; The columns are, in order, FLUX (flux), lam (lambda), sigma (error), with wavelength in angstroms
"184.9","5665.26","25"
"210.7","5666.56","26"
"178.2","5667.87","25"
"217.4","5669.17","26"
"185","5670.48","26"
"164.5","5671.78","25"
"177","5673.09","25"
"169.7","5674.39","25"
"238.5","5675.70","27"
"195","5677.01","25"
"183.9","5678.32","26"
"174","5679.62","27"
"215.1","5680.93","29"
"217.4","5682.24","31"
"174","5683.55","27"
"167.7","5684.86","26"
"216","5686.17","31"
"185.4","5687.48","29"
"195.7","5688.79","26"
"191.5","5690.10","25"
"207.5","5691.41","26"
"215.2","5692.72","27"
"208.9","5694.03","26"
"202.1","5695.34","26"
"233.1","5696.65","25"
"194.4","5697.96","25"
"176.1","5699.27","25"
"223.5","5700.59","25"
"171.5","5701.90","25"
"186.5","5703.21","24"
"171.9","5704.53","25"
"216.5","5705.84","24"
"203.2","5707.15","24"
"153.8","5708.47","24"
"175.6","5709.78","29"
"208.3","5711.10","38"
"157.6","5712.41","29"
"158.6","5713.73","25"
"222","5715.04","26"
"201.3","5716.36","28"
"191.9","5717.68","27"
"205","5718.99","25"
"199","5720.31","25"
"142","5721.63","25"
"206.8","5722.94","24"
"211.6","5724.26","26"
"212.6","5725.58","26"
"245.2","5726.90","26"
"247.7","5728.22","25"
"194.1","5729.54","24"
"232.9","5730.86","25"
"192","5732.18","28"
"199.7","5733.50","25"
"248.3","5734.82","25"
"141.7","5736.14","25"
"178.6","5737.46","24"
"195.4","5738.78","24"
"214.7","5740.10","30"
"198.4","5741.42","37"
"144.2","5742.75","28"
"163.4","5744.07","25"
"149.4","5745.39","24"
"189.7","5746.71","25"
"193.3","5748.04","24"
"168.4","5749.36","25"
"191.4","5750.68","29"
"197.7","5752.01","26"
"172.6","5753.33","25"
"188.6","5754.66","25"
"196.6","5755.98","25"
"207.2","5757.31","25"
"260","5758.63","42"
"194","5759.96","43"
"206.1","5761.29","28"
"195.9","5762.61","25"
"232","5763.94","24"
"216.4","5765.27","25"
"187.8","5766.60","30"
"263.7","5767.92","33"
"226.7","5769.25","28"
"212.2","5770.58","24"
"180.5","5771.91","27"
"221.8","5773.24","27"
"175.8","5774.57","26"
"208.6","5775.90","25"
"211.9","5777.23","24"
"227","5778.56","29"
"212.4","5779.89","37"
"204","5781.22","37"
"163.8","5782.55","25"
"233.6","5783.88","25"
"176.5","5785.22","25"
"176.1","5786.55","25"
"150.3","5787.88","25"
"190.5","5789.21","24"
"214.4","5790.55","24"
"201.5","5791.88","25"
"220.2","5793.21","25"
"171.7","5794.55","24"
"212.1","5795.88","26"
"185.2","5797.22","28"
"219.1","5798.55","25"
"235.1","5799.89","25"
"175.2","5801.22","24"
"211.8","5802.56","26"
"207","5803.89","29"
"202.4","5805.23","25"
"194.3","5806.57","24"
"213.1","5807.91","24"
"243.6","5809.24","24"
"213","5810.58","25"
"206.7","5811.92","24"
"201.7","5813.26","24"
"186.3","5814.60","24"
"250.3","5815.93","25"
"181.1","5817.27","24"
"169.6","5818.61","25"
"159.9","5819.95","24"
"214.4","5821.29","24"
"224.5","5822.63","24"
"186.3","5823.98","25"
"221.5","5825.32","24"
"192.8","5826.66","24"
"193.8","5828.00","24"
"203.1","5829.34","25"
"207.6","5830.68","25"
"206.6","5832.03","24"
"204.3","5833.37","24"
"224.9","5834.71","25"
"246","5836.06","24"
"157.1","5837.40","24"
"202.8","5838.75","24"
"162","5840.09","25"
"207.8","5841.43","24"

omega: 206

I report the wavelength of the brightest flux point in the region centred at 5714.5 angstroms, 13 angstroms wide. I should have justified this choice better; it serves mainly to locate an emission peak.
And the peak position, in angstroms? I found 5715.04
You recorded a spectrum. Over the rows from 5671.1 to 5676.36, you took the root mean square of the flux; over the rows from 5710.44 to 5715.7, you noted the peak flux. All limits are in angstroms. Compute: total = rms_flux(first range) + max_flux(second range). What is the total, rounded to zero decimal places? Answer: 412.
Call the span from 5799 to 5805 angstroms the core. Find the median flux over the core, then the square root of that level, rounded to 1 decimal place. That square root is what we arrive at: 14.5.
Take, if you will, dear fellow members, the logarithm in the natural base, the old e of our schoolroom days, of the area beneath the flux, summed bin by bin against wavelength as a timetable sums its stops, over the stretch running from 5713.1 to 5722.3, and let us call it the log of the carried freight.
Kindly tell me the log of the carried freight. 7.460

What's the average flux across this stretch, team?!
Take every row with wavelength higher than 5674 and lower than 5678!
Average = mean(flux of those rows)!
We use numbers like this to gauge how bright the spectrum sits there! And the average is 201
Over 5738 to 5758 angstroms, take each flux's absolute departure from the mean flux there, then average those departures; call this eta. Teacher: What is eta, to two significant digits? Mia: 17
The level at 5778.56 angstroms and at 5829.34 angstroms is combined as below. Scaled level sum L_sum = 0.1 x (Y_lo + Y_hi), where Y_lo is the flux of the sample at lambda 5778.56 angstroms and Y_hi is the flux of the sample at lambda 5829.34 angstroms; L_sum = 43.0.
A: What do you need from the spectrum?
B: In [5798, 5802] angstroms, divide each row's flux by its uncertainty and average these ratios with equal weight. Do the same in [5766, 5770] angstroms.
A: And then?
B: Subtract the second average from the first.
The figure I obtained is 1.0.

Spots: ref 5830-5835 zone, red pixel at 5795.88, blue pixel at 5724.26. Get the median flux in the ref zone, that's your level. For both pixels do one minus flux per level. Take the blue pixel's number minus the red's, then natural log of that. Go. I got -6.0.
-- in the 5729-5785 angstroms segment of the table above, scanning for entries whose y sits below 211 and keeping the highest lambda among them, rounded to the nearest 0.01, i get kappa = 5782.55 angstroms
